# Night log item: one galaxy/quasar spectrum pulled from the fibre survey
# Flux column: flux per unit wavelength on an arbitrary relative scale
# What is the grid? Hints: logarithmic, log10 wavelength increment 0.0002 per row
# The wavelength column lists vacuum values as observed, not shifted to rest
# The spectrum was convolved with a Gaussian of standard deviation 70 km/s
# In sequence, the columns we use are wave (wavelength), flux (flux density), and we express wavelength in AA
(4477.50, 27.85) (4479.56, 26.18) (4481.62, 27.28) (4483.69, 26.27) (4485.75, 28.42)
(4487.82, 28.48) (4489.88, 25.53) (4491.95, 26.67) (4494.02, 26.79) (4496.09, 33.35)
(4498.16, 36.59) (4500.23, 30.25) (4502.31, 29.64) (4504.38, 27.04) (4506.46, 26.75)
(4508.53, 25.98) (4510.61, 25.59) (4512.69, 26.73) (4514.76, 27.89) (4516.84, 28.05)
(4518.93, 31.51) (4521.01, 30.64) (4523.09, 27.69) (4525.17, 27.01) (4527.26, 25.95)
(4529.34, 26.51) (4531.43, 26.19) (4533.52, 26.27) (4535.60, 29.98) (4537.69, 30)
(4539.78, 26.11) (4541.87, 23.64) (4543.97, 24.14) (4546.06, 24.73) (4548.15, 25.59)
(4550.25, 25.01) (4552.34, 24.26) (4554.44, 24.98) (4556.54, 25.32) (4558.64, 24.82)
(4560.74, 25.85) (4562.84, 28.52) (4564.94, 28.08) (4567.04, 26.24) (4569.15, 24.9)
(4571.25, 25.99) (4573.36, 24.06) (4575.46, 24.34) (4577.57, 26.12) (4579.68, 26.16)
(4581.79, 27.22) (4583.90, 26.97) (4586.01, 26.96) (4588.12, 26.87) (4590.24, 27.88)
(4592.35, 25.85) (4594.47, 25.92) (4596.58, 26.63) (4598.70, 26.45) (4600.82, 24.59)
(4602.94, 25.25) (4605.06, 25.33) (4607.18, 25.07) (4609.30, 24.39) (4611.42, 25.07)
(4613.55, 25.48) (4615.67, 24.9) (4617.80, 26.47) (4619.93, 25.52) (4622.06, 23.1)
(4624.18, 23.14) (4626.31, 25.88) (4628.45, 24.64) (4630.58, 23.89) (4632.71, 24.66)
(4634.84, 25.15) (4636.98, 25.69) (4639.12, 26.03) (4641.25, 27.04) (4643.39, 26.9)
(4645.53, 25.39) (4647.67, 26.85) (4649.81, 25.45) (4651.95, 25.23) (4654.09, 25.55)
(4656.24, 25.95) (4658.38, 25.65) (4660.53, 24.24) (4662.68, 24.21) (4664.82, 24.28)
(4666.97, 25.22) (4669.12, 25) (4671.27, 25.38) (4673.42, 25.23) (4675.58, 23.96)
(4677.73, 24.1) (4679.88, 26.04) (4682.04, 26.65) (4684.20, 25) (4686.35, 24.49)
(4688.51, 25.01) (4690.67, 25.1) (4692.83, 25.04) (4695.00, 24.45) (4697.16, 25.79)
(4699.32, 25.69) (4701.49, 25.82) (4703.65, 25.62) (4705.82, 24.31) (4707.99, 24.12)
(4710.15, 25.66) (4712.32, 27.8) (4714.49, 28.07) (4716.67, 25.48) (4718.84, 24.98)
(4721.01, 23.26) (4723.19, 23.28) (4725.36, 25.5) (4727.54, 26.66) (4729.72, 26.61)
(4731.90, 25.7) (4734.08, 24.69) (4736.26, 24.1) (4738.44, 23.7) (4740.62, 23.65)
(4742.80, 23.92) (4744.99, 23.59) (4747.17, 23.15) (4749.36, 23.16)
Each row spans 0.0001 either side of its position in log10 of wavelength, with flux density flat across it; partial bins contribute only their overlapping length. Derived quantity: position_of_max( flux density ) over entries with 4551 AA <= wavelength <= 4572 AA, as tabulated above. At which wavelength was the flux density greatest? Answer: 4562.84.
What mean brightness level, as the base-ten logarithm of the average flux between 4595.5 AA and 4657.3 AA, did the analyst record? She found 1.404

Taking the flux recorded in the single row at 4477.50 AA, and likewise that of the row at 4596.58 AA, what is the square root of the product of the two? 27.2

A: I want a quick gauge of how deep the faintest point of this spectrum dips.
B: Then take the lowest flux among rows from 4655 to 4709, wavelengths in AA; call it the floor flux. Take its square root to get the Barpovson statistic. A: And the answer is 4.89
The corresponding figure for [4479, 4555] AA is 4.86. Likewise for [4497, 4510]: 5.10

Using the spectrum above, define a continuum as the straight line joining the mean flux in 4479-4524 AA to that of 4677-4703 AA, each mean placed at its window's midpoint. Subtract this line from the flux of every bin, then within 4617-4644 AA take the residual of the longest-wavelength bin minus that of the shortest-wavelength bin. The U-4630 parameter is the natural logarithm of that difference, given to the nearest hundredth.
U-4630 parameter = -0.17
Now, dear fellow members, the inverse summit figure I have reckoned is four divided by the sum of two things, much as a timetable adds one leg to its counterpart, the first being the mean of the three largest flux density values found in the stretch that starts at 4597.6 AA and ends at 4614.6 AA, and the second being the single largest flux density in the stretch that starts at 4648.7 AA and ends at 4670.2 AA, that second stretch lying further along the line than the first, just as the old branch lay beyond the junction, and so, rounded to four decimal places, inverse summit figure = 0.0774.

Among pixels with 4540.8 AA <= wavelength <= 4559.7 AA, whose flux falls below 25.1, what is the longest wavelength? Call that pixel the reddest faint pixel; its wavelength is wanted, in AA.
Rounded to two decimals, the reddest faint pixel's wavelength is 4558.64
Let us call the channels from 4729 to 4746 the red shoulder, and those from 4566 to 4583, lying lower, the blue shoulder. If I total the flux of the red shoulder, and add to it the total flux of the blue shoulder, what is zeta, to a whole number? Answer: 401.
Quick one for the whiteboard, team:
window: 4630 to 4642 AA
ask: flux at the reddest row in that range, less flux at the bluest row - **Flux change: 3.15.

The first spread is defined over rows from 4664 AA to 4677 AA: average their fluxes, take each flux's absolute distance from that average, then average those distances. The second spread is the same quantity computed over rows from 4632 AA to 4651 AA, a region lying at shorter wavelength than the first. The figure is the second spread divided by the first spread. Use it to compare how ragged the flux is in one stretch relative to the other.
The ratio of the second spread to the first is 1.5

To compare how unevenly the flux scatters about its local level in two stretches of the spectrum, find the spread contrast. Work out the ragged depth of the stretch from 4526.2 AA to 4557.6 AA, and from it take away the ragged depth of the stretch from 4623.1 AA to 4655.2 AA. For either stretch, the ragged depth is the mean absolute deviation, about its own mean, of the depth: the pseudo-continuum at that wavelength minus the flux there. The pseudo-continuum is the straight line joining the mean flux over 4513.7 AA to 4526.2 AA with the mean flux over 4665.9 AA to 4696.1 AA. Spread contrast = 0.24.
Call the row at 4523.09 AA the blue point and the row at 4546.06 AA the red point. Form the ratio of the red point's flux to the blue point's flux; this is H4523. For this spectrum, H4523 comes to 0.89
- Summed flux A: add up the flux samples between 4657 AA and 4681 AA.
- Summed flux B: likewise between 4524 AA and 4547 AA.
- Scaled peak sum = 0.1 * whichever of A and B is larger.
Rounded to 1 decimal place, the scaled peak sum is 29.1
